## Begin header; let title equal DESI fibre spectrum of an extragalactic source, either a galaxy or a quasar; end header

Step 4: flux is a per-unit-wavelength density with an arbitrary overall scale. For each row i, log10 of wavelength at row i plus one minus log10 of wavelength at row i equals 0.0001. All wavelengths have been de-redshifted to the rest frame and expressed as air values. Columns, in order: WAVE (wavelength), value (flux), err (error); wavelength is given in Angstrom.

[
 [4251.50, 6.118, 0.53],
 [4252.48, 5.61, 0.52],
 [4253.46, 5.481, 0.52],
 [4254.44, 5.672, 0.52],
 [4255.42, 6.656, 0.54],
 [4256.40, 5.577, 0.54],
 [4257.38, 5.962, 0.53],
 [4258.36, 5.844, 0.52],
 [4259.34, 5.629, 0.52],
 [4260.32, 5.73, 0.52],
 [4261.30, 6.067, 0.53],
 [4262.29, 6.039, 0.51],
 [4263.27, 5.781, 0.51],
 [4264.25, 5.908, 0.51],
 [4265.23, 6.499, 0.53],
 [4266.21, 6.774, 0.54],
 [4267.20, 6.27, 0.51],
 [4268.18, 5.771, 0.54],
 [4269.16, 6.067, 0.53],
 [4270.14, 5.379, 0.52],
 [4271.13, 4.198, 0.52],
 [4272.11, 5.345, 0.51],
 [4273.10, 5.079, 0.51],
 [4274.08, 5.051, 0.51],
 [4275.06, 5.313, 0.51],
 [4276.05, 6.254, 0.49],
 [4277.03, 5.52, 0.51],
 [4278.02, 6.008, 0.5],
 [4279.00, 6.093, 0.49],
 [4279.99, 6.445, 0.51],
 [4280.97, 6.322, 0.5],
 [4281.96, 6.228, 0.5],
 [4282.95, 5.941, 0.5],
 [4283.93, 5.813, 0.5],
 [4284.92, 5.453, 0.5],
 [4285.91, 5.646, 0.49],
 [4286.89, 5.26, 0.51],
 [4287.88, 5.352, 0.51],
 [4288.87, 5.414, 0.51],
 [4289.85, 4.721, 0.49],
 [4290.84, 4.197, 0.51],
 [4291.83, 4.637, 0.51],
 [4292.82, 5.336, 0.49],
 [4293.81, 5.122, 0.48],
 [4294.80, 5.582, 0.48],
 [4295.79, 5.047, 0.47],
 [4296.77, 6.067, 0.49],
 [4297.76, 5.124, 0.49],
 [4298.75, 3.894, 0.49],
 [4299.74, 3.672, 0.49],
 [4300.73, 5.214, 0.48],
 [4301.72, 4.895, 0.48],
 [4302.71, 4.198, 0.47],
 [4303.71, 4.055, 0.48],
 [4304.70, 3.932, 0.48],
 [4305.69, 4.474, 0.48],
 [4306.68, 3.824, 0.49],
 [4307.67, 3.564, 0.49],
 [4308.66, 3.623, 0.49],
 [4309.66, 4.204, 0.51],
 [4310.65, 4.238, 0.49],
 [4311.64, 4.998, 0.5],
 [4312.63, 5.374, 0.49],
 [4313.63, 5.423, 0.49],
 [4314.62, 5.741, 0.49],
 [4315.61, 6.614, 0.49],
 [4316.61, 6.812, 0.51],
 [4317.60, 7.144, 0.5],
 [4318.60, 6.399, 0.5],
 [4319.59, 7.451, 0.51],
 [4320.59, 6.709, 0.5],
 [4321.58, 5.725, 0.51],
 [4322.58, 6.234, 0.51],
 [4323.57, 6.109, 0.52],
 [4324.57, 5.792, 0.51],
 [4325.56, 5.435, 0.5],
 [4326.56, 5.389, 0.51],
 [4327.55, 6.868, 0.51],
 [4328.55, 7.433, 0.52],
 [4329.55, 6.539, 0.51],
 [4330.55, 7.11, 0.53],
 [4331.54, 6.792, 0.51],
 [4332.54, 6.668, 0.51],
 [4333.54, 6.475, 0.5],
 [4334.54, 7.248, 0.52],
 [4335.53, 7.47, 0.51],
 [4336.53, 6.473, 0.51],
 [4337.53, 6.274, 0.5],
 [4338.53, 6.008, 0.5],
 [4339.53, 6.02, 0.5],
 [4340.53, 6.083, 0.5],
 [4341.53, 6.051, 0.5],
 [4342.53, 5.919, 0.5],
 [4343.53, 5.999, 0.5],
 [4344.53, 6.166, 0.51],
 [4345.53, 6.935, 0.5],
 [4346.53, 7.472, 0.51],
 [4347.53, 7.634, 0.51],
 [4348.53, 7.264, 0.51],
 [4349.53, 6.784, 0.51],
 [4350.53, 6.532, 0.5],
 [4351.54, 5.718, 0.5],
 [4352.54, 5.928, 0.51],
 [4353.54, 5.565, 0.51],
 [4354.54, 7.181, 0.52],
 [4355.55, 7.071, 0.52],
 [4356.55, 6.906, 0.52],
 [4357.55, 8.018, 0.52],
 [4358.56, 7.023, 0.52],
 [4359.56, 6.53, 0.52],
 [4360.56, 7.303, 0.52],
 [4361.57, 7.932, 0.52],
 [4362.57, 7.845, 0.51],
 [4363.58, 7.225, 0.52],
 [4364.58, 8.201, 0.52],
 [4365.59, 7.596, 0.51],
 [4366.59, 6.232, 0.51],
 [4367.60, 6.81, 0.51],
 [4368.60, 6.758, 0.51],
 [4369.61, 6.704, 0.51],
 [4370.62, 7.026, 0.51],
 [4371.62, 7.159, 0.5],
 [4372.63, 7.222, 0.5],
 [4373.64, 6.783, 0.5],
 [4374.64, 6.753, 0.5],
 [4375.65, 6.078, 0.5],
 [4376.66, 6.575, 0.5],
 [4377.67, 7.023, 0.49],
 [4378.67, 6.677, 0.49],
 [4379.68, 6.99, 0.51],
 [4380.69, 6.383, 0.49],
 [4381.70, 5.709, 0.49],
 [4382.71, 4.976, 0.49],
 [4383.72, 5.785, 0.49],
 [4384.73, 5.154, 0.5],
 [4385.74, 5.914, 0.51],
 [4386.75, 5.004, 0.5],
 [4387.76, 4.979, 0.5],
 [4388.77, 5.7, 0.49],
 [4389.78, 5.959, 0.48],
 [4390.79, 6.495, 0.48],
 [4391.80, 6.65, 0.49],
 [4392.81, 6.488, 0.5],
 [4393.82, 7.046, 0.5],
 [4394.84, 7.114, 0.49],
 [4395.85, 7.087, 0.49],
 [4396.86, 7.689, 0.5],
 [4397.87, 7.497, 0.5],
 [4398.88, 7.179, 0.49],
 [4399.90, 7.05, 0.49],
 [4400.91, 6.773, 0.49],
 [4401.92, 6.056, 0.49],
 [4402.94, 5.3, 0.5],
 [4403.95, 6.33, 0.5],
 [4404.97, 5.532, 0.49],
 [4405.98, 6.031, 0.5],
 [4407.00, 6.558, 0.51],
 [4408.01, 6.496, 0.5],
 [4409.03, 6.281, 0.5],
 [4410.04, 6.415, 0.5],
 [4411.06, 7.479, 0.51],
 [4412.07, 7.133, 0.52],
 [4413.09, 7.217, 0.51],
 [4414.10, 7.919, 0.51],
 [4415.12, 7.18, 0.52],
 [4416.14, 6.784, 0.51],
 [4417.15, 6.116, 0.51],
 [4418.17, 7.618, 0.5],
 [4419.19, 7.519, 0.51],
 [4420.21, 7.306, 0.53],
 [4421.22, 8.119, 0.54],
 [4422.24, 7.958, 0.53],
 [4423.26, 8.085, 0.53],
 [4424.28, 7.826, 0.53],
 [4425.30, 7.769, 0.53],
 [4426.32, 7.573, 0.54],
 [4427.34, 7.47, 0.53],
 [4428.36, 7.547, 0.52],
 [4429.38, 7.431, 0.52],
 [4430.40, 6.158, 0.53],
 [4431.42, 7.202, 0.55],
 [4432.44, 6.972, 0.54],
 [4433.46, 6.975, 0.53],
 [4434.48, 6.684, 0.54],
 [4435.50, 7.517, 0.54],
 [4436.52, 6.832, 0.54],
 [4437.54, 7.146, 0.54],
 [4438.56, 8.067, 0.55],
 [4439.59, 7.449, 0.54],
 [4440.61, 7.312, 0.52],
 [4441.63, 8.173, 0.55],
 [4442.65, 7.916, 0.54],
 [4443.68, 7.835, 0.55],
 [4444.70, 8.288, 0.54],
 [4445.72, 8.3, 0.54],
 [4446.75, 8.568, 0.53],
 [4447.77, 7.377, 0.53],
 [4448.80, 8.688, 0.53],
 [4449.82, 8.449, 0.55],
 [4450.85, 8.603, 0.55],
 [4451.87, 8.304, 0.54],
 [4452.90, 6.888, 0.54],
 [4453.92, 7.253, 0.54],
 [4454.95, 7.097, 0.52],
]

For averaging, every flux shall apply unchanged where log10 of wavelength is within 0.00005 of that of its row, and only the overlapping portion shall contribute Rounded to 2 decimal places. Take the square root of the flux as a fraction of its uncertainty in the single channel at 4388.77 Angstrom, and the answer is 3.41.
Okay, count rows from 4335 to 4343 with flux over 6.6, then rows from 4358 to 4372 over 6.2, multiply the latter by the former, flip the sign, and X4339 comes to -14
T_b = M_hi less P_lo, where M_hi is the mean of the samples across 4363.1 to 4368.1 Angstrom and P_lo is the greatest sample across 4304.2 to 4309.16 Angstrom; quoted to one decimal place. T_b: 2.7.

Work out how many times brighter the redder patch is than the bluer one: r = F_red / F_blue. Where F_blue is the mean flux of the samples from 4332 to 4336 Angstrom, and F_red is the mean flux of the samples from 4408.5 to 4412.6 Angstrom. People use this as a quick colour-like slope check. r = 0.98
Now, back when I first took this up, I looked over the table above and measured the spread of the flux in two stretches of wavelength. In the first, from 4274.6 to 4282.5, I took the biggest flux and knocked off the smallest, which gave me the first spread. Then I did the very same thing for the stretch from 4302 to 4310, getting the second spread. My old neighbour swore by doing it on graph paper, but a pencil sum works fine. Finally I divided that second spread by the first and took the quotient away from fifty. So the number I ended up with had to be 49.2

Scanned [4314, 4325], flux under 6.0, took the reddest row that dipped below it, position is 4324.57 Angstrom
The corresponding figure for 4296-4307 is 4306.68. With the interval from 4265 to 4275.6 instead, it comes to 4275.06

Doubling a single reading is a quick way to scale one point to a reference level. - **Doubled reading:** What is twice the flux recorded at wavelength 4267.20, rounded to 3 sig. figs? 12.5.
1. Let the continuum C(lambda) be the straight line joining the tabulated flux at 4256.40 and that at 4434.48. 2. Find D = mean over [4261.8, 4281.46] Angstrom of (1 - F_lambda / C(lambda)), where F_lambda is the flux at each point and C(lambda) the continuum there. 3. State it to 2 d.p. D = -0.02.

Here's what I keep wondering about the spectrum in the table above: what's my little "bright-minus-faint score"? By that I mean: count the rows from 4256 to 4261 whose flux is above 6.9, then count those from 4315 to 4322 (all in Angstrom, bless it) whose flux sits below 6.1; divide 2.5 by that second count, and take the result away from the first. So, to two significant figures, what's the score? -2.5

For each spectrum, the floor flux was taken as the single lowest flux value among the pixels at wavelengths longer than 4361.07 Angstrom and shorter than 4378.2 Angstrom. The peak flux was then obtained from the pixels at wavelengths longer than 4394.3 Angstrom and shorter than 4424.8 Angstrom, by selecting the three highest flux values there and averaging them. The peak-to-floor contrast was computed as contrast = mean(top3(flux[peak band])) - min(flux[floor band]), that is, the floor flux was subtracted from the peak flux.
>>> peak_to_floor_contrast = 2.0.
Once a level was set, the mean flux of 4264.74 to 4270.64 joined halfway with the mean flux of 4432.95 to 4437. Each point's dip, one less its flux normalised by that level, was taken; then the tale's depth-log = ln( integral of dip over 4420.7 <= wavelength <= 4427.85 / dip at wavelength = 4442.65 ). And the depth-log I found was 1.9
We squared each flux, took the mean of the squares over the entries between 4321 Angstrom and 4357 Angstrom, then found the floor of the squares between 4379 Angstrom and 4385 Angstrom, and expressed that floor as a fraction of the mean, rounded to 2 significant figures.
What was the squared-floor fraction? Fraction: 0.58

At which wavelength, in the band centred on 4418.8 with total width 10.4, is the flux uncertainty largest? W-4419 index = 4421.22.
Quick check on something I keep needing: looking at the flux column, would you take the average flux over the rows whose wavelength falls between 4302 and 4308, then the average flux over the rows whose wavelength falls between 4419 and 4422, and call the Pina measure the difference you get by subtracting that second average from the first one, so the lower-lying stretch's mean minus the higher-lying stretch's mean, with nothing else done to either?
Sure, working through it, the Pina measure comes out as -3.6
